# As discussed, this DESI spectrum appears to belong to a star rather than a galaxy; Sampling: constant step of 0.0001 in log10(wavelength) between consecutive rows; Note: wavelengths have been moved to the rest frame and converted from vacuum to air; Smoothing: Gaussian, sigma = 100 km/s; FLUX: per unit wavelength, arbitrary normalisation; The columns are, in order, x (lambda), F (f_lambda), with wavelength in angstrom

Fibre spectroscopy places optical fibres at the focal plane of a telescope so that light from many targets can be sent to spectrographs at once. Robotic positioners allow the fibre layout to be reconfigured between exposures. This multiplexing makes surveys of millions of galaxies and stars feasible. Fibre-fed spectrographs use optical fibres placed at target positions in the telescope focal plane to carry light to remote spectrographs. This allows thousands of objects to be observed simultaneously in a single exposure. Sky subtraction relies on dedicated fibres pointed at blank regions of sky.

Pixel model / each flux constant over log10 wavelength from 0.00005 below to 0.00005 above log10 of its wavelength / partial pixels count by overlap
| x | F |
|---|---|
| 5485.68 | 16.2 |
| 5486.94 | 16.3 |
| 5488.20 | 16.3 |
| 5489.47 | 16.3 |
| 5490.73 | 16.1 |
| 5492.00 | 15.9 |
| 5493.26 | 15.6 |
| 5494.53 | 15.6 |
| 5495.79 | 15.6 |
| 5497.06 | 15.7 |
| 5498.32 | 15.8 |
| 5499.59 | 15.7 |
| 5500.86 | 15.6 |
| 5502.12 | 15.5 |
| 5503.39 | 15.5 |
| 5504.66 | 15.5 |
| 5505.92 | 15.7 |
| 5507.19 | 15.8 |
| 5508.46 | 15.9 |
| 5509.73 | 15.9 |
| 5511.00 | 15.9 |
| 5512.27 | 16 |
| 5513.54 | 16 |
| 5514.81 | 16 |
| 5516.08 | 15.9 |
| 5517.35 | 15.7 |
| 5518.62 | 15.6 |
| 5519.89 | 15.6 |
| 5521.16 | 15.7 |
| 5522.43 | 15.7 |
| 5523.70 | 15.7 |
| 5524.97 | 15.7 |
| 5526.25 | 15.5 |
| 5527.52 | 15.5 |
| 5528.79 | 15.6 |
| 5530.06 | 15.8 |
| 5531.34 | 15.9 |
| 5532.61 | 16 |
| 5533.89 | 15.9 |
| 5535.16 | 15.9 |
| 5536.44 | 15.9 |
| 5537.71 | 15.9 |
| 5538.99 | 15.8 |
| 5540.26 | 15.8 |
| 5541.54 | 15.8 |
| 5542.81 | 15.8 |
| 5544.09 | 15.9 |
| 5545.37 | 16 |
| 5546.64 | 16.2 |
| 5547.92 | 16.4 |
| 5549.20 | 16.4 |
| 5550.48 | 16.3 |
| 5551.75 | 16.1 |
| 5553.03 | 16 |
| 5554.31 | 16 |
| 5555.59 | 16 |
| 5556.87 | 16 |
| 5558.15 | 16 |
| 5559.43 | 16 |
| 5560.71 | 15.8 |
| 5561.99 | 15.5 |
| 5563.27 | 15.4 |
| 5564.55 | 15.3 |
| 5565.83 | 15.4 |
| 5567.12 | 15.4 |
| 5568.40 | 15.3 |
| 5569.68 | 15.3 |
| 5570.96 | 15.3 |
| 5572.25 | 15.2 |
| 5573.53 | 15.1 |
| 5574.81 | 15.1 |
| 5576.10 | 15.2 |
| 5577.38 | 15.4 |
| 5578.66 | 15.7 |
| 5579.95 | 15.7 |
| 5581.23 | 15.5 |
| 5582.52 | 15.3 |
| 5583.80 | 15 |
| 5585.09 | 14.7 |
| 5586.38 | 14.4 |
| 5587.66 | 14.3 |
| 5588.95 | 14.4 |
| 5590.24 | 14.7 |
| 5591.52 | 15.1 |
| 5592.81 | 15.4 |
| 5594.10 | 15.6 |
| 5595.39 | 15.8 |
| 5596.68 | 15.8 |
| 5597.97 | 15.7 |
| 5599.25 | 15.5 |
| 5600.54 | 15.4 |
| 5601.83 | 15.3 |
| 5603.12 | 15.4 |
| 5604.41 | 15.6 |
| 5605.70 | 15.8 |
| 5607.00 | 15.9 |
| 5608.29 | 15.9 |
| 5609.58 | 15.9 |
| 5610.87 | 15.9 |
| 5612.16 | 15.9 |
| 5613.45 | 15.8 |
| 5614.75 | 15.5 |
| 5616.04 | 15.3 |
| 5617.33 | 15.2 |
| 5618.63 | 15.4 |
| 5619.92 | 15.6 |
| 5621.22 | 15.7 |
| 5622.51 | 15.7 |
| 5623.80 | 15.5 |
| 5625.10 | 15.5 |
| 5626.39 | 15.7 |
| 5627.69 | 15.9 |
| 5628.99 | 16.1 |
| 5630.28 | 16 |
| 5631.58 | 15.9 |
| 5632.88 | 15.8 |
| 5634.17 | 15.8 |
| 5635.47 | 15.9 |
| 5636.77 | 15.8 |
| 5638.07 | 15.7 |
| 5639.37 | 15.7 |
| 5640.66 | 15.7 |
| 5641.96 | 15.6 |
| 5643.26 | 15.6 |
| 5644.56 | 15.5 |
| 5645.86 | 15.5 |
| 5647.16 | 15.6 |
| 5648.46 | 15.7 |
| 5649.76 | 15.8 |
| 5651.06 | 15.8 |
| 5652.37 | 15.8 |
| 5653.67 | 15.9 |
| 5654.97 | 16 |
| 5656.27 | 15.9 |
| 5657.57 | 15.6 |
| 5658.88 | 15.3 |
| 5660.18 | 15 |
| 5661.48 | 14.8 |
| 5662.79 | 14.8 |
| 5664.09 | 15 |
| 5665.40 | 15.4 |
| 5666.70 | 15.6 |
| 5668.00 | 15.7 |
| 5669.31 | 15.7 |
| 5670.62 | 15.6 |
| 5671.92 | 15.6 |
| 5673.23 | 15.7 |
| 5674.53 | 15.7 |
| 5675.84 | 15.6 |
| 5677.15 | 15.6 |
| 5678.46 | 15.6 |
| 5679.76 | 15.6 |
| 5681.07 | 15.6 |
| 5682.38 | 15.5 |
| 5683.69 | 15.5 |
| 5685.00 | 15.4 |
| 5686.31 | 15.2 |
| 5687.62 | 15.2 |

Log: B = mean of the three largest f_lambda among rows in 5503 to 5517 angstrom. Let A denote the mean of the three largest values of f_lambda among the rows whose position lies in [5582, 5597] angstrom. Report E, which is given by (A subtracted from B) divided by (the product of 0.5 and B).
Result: 0.03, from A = 15.7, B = 16.0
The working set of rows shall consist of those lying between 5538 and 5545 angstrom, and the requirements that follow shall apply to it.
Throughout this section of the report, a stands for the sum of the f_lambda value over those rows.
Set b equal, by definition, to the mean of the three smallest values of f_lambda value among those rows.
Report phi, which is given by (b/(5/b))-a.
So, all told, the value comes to -29.2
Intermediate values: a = 79.1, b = 15.8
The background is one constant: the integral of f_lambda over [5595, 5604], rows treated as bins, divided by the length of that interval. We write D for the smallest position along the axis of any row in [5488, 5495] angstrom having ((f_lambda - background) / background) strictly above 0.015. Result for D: 5488.20 angstrom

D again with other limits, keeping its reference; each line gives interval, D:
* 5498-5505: 5498.32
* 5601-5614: 5605.70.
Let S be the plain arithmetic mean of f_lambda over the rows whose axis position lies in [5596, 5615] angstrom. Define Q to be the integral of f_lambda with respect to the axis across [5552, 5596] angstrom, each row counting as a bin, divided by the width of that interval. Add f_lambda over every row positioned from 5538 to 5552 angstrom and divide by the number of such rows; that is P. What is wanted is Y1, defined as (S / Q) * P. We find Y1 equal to 16.4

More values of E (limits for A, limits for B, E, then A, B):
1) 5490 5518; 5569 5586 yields -0.05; 16.0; 15.6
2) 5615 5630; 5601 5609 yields 0.00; 15.9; 15.9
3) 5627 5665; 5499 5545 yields 0.00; 16.0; 16.0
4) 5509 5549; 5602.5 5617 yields -0.04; 16.2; 15.9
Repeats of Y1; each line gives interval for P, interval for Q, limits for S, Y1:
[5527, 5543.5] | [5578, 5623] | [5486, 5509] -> 16.2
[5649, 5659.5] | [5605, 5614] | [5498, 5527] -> 15.6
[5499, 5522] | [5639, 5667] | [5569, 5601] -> 15.4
